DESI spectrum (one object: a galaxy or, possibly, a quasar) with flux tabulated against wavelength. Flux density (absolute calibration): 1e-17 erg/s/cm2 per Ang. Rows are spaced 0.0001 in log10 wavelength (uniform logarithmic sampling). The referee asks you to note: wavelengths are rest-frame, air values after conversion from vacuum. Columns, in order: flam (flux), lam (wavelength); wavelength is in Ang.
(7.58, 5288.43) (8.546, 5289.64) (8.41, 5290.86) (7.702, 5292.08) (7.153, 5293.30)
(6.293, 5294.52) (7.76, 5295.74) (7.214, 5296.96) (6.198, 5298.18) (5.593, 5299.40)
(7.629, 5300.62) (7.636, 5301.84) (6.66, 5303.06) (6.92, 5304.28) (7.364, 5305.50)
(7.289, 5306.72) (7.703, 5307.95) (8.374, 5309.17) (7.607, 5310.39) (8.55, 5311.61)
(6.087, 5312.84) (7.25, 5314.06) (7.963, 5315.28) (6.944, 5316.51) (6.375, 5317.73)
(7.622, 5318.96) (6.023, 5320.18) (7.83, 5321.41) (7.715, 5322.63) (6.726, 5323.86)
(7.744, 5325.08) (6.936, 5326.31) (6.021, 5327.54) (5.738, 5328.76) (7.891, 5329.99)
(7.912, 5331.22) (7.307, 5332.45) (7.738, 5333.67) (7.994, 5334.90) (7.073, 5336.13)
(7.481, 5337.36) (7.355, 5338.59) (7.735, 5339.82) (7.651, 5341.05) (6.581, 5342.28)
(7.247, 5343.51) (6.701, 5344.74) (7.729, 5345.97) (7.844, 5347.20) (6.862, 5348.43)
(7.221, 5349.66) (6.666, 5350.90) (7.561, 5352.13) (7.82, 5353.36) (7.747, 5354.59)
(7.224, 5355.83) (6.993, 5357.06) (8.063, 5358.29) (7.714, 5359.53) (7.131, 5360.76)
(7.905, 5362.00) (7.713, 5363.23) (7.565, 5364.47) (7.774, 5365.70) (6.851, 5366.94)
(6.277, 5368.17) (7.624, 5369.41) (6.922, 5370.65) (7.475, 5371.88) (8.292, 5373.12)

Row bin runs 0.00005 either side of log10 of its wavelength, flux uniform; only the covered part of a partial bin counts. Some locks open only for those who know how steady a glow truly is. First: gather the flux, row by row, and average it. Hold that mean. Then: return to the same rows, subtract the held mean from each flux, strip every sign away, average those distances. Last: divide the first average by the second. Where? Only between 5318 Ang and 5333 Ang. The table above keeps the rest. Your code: 10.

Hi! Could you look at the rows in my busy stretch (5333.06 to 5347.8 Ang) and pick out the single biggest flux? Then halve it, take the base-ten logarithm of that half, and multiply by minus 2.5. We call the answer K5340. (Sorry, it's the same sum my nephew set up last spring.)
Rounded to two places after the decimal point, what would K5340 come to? -1.50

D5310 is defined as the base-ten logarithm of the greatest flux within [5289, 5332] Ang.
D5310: 0.932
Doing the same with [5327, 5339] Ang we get 0.903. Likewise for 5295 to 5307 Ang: 0.890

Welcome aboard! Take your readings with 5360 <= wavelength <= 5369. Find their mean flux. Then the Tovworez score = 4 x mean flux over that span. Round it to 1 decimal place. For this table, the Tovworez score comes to 29.3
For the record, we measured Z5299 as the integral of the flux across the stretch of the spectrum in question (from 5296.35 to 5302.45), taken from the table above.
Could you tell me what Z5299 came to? 41.8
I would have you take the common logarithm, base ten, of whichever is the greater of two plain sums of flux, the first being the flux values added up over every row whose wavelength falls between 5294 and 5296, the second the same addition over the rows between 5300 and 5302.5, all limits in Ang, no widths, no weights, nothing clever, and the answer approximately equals 1.18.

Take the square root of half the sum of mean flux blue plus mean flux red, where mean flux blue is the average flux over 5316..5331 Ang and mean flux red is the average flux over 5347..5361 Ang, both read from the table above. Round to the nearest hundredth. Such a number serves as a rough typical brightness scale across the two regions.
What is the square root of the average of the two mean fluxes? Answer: 2.68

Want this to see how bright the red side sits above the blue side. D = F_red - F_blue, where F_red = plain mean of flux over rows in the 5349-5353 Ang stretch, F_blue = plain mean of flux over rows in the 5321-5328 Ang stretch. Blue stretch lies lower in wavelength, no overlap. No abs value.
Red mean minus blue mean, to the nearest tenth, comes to 0.0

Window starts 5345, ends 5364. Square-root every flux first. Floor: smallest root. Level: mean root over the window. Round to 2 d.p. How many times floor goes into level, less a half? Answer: 0.56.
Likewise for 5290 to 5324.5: 0.64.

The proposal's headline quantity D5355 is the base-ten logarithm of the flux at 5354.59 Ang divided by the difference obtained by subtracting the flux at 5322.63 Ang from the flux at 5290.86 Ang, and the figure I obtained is 1.05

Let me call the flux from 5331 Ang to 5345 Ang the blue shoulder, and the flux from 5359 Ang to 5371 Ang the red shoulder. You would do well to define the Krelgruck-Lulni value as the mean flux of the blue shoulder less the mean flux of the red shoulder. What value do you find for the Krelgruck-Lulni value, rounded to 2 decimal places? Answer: 0.05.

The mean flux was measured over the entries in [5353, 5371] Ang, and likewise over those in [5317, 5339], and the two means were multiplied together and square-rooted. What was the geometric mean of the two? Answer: 7.31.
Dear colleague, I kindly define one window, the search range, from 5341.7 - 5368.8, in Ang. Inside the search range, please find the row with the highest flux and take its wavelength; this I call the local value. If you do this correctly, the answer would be 5358.29 Ang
